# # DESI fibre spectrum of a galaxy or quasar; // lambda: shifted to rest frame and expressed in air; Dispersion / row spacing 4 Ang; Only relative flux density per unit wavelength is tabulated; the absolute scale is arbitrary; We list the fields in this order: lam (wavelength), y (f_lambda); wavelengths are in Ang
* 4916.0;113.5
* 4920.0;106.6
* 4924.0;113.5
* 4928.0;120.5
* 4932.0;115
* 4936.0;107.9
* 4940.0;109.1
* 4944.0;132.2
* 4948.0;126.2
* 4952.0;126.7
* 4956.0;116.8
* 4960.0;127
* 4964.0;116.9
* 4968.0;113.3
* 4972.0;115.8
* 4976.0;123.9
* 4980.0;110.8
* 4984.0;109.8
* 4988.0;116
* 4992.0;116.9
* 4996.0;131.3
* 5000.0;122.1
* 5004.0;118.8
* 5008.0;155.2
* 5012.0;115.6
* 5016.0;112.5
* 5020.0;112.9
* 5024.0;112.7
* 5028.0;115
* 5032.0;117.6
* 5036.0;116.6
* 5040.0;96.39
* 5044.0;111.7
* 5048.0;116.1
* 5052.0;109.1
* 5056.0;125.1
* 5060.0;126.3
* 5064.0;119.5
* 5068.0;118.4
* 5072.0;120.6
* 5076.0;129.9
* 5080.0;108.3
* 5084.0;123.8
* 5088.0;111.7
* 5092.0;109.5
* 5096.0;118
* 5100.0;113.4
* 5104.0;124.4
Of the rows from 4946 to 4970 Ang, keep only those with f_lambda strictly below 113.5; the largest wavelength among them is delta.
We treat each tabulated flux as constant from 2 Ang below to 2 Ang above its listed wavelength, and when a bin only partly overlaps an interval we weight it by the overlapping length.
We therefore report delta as 4968.0 Ang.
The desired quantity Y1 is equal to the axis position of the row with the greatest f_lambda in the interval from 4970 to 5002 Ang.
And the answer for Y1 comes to 4996.0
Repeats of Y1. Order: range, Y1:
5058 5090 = 5076.0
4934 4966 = 4944.0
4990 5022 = 5008.0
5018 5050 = 5032.0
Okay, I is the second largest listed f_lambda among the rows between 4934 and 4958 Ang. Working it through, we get 126.7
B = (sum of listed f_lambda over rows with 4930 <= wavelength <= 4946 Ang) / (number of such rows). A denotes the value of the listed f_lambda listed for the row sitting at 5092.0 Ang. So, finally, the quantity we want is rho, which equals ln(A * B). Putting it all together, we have 9.45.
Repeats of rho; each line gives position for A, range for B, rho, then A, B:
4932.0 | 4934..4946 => 9.50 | 115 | 116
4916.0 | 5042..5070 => 9.50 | 113.5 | 118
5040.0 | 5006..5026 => 9.37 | 96.39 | 122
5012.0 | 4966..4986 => 9.49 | 115.6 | 115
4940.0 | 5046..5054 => 9.42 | 109.1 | 113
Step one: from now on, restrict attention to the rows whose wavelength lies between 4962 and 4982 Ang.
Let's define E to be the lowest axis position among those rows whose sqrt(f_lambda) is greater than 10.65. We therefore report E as 4964.0 Ang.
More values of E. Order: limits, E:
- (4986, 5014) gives 4988.0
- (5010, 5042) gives 5012.0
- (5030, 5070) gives 5032.0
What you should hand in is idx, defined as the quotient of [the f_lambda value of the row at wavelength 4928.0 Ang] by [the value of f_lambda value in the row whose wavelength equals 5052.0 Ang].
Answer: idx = 1.10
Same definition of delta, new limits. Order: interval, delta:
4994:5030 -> 5024.0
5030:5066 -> 5052.0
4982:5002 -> 4984.0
